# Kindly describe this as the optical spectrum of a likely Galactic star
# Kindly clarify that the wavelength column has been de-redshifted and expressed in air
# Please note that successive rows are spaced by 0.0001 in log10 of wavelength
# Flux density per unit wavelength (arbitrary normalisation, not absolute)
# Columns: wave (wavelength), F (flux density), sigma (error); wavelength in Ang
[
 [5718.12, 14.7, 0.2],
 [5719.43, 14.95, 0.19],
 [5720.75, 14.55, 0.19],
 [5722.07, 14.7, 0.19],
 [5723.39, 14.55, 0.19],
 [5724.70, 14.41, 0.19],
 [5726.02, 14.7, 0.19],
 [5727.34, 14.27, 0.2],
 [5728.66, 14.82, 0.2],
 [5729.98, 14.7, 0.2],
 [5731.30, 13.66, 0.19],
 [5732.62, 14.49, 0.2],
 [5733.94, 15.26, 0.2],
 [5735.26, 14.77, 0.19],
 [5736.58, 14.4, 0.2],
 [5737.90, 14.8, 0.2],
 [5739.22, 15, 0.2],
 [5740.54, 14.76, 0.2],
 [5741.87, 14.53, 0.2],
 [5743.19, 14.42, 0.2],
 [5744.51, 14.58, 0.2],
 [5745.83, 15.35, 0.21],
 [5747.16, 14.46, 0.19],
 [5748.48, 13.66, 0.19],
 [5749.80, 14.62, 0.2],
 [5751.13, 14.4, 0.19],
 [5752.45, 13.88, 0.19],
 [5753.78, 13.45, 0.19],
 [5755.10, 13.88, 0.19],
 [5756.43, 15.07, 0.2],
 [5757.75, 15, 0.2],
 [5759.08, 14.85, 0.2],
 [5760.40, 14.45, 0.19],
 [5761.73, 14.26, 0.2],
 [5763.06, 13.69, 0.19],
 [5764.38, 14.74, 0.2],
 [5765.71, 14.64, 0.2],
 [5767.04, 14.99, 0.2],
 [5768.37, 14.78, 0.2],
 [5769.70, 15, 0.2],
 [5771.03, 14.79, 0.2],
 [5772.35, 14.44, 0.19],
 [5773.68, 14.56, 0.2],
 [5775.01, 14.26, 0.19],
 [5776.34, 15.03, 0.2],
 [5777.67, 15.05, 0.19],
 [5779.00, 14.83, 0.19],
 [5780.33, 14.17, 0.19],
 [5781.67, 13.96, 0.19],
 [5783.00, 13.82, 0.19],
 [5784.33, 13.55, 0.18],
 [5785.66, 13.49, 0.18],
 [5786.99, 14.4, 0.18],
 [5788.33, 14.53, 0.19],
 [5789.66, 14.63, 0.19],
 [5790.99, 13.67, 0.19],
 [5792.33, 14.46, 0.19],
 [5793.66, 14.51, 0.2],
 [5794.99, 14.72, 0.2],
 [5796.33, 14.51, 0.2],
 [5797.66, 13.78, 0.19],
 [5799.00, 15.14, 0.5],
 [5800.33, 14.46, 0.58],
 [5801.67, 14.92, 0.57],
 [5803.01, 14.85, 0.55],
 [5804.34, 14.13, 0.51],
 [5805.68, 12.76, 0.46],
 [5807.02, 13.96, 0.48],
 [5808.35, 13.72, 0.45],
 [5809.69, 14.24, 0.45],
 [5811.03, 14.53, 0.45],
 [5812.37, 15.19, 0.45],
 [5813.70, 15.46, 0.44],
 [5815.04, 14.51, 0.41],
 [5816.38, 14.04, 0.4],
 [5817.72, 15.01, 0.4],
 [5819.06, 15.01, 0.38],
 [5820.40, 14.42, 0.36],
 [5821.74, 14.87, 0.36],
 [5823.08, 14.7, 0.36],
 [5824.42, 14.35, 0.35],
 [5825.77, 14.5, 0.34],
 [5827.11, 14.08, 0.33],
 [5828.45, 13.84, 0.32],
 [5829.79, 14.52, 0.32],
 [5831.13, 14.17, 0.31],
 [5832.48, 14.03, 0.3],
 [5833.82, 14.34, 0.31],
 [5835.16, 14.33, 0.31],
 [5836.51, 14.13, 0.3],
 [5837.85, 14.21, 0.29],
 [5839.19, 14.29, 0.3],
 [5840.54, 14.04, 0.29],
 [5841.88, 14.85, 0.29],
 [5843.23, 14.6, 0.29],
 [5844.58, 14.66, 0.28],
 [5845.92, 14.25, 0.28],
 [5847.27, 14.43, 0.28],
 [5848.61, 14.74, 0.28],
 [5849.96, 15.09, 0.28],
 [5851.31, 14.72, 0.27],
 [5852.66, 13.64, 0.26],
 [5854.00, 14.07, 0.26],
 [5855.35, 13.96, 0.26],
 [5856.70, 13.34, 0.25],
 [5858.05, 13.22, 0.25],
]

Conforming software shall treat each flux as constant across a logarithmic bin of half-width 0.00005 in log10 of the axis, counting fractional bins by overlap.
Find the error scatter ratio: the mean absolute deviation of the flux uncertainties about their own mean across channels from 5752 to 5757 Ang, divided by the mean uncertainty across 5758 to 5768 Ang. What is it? 0.019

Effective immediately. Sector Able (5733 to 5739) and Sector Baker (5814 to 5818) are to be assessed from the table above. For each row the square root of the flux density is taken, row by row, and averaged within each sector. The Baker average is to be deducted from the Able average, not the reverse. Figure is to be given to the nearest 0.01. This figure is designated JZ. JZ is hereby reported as 0.04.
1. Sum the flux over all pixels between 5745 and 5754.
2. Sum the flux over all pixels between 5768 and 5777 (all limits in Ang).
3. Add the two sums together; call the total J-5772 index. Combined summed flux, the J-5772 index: 203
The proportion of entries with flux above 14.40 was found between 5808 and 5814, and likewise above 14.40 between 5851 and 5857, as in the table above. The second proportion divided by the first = 0.33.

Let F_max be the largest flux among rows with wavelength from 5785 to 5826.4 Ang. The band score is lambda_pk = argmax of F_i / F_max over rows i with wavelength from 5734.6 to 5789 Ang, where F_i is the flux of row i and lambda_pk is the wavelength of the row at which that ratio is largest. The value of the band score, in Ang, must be 5745.83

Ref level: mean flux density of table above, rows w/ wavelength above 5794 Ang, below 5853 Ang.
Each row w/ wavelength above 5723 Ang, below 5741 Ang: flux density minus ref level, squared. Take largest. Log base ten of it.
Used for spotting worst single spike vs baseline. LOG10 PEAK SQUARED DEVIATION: -0.16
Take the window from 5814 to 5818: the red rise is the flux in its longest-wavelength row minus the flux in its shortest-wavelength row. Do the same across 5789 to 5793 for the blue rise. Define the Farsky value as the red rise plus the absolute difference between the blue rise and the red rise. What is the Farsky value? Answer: 1.2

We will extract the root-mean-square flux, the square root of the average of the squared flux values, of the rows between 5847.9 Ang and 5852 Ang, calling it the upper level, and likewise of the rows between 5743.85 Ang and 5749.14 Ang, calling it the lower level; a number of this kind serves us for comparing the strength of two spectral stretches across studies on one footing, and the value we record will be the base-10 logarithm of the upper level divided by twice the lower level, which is -0.291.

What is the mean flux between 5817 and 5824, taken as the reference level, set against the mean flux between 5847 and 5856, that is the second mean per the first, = 0.97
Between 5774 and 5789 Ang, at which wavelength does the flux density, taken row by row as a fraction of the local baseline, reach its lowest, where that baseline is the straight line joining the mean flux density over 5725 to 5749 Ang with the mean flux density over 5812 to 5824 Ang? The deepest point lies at 5785.66 Ang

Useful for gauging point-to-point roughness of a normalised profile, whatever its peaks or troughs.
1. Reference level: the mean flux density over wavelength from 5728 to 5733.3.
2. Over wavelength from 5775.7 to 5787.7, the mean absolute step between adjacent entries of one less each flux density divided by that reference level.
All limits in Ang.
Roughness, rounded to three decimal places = 0.022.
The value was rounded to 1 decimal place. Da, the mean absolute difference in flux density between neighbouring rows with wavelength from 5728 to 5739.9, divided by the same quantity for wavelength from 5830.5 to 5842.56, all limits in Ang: 2.2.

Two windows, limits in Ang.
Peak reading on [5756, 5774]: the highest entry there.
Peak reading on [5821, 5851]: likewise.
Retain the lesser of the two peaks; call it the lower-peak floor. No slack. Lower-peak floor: 15.1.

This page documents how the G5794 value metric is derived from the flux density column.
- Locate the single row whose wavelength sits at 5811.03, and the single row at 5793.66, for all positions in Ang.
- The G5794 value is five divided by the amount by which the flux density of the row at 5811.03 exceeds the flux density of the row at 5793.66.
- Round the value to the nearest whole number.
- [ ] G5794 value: 250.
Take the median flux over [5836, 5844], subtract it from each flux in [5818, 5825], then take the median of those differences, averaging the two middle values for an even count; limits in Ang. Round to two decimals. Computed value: 0.45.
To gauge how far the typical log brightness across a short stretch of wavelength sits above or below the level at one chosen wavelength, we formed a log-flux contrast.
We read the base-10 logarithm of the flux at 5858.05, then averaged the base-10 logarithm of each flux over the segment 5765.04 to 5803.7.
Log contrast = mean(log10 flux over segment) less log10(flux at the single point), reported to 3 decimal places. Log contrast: 0.039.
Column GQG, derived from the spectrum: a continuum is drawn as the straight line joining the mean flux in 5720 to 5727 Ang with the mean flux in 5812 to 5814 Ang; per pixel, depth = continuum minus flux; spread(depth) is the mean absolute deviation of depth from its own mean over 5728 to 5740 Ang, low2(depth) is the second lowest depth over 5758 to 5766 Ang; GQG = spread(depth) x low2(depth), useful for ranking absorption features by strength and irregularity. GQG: 0.06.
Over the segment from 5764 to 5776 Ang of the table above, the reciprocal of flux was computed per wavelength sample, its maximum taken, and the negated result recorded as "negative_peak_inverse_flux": -0.070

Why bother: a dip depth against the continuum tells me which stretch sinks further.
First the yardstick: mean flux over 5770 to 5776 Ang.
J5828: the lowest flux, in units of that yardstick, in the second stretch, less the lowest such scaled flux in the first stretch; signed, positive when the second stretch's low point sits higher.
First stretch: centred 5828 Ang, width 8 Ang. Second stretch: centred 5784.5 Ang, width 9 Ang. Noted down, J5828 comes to -0.024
